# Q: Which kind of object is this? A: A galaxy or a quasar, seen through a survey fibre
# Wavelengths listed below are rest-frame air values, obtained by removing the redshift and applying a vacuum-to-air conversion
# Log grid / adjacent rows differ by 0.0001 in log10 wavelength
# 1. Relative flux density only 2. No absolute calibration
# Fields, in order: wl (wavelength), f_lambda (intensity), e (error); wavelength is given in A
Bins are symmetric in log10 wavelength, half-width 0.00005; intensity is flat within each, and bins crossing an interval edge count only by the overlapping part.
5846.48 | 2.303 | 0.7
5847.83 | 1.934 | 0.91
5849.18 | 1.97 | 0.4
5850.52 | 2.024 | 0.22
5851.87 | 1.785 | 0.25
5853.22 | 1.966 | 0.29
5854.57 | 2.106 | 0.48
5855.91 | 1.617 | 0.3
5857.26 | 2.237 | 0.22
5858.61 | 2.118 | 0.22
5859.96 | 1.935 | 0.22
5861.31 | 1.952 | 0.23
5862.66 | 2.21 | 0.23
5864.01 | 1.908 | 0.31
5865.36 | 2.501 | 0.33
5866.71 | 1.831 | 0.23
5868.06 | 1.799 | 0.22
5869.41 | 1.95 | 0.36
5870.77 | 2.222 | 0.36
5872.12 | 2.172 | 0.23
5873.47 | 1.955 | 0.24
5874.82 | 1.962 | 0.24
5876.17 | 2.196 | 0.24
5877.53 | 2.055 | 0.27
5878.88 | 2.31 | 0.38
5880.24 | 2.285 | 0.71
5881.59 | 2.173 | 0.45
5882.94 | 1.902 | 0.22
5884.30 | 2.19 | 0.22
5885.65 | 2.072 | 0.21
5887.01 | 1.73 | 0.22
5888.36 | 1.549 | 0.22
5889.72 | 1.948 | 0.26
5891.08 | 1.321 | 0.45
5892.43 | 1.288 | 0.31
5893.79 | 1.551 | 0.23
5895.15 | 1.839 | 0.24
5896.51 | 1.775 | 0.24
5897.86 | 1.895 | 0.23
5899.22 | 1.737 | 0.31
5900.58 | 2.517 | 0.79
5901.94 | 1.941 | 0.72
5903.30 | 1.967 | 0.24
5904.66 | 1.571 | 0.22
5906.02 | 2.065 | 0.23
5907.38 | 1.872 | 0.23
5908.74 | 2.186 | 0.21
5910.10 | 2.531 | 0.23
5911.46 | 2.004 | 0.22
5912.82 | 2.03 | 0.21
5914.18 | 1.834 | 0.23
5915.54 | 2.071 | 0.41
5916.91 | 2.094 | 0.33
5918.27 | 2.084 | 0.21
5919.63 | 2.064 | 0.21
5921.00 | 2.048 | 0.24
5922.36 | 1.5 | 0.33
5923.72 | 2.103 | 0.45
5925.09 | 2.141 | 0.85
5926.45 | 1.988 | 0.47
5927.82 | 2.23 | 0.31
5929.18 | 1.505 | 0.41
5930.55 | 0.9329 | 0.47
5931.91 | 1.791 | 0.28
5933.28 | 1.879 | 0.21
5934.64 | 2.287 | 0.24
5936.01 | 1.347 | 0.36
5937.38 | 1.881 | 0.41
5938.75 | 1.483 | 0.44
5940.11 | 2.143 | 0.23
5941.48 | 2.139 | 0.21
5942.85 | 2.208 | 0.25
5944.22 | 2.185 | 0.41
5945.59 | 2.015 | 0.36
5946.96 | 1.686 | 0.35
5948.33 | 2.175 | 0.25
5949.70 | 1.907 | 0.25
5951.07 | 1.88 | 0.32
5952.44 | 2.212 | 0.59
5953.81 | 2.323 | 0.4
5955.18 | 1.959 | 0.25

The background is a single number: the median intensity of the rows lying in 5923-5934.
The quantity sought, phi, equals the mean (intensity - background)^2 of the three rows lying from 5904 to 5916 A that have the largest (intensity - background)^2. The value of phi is 0.18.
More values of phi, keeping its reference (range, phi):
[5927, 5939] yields 0.52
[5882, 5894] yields 0.31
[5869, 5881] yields 0.12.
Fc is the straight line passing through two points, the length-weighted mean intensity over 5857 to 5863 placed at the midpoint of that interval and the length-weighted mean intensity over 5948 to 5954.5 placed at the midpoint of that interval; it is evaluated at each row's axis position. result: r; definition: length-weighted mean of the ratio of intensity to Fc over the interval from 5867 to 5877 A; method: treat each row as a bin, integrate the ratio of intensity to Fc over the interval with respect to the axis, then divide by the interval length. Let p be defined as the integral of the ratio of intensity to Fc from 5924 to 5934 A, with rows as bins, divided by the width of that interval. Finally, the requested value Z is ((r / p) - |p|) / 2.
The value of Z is 0.14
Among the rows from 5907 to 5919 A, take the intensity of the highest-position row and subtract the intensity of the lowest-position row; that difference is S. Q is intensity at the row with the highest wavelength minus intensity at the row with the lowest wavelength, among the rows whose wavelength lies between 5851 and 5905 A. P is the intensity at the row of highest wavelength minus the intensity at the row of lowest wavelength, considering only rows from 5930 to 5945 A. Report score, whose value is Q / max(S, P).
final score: -0.2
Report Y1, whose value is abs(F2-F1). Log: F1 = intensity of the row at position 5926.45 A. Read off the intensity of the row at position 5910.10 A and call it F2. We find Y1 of 0.5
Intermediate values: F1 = 1.988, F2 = 2.531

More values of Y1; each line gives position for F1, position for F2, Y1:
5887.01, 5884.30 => 0.5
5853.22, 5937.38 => 0.1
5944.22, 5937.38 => 0.3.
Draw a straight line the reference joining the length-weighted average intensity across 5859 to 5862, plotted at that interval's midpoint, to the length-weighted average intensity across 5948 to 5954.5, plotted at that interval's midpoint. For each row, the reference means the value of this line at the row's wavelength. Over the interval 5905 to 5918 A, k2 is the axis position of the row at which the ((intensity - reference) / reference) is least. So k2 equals 5914.18 A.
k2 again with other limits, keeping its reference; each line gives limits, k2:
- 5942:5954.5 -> 5946.96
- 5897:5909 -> 5904.66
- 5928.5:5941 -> 5930.55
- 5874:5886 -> 5882.94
